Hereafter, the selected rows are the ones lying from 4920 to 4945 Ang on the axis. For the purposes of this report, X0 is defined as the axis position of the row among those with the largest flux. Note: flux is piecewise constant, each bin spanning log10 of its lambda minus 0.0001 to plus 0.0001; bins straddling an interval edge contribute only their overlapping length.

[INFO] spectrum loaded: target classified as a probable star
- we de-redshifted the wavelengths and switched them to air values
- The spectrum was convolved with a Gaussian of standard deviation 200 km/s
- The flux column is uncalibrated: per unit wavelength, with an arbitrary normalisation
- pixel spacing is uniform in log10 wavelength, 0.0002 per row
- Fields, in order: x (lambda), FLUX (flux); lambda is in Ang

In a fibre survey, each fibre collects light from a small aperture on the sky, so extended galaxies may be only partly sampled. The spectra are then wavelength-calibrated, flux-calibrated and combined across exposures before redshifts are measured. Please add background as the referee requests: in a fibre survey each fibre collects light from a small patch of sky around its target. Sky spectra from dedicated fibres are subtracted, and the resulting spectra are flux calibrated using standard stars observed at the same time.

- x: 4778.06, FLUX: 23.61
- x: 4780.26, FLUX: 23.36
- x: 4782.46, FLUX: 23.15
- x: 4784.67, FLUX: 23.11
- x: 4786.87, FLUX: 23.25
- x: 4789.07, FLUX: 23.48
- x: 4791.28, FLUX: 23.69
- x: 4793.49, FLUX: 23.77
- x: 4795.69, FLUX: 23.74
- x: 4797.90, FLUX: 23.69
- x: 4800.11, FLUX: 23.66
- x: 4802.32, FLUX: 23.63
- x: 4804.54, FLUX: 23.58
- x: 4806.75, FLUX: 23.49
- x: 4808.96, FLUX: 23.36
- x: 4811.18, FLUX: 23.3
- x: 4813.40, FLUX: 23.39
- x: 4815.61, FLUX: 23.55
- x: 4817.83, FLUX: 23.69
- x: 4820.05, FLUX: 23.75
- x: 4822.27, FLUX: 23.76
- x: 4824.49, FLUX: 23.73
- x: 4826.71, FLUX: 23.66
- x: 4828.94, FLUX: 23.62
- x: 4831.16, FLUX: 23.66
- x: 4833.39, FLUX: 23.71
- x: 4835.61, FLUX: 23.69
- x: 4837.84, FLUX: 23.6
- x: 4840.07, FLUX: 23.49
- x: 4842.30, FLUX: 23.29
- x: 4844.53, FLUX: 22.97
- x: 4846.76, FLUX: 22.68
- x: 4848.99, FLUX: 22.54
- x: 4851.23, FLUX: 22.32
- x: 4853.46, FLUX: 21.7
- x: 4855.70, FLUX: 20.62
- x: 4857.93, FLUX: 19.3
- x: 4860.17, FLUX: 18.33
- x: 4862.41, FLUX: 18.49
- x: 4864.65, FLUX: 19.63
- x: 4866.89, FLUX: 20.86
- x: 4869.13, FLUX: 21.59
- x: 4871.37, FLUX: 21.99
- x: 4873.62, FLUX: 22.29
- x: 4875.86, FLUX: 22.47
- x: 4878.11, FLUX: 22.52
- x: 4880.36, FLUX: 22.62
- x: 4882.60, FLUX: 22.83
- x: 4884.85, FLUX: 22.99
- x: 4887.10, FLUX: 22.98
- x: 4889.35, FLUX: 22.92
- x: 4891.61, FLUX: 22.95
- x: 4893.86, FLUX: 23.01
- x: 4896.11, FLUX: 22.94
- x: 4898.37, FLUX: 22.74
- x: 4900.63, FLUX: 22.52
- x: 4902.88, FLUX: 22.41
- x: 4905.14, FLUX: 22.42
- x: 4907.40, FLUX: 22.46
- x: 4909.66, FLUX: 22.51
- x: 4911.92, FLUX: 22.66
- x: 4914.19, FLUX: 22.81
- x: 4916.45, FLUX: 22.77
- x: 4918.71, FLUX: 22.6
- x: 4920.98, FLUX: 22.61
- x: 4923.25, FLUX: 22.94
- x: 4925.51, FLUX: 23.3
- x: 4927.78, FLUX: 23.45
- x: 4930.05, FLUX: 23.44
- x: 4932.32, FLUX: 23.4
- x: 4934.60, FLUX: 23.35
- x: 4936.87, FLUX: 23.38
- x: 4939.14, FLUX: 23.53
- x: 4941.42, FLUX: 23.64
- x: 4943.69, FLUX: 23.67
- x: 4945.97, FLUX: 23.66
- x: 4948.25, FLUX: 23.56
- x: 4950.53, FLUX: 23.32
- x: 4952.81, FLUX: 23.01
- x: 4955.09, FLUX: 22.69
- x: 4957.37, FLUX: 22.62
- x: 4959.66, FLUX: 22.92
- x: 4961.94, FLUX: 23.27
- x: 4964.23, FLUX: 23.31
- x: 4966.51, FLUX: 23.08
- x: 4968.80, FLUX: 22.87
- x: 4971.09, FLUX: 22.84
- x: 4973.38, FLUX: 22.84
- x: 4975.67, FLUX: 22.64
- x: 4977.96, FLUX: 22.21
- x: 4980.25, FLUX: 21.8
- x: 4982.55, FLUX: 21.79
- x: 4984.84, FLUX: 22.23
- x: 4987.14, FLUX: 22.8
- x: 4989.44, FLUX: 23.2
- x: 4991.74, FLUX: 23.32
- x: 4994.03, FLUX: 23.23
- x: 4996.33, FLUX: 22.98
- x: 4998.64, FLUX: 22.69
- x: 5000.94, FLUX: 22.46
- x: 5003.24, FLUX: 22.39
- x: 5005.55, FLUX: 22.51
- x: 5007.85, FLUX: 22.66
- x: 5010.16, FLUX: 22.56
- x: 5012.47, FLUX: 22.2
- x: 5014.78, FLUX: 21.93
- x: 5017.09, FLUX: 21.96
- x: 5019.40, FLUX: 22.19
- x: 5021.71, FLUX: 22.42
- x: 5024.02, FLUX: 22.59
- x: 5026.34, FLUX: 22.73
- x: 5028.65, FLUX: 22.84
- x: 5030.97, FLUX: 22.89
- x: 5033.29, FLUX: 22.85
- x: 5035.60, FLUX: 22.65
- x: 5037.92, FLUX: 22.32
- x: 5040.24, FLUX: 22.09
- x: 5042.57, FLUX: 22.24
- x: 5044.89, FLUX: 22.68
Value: 4943.69 Ang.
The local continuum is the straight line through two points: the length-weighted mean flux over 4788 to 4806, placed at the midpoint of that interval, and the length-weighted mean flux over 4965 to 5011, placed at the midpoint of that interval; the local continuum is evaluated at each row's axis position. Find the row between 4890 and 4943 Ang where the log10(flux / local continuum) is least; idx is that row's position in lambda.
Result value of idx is 4902.88 Ang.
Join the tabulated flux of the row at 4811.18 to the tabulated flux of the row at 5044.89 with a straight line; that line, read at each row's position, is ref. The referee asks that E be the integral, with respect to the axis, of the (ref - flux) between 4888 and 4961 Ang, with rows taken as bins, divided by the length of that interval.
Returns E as -0.01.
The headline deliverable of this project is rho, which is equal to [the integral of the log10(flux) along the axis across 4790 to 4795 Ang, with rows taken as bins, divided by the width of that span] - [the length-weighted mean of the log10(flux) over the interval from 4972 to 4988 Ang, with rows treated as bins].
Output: 0.027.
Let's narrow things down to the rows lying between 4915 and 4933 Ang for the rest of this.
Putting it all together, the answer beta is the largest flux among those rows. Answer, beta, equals 23.45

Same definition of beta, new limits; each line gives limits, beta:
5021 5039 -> 22.89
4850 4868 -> 22.32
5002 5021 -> 22.66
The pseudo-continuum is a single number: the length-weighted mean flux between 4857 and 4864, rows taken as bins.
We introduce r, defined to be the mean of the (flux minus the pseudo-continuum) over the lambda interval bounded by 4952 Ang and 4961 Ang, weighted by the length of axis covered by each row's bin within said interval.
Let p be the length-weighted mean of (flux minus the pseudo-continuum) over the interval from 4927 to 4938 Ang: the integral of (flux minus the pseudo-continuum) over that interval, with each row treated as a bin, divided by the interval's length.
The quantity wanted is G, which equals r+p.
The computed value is 8.73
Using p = 4.66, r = 4.07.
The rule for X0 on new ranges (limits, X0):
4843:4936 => 4927.78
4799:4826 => 4822.27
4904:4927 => 4925.51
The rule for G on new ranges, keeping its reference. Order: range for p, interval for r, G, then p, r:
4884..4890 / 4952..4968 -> 8.47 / 4.22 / 4.24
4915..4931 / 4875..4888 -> 8.26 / 4.27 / 3.99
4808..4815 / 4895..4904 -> 8.53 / 4.62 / 3.91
